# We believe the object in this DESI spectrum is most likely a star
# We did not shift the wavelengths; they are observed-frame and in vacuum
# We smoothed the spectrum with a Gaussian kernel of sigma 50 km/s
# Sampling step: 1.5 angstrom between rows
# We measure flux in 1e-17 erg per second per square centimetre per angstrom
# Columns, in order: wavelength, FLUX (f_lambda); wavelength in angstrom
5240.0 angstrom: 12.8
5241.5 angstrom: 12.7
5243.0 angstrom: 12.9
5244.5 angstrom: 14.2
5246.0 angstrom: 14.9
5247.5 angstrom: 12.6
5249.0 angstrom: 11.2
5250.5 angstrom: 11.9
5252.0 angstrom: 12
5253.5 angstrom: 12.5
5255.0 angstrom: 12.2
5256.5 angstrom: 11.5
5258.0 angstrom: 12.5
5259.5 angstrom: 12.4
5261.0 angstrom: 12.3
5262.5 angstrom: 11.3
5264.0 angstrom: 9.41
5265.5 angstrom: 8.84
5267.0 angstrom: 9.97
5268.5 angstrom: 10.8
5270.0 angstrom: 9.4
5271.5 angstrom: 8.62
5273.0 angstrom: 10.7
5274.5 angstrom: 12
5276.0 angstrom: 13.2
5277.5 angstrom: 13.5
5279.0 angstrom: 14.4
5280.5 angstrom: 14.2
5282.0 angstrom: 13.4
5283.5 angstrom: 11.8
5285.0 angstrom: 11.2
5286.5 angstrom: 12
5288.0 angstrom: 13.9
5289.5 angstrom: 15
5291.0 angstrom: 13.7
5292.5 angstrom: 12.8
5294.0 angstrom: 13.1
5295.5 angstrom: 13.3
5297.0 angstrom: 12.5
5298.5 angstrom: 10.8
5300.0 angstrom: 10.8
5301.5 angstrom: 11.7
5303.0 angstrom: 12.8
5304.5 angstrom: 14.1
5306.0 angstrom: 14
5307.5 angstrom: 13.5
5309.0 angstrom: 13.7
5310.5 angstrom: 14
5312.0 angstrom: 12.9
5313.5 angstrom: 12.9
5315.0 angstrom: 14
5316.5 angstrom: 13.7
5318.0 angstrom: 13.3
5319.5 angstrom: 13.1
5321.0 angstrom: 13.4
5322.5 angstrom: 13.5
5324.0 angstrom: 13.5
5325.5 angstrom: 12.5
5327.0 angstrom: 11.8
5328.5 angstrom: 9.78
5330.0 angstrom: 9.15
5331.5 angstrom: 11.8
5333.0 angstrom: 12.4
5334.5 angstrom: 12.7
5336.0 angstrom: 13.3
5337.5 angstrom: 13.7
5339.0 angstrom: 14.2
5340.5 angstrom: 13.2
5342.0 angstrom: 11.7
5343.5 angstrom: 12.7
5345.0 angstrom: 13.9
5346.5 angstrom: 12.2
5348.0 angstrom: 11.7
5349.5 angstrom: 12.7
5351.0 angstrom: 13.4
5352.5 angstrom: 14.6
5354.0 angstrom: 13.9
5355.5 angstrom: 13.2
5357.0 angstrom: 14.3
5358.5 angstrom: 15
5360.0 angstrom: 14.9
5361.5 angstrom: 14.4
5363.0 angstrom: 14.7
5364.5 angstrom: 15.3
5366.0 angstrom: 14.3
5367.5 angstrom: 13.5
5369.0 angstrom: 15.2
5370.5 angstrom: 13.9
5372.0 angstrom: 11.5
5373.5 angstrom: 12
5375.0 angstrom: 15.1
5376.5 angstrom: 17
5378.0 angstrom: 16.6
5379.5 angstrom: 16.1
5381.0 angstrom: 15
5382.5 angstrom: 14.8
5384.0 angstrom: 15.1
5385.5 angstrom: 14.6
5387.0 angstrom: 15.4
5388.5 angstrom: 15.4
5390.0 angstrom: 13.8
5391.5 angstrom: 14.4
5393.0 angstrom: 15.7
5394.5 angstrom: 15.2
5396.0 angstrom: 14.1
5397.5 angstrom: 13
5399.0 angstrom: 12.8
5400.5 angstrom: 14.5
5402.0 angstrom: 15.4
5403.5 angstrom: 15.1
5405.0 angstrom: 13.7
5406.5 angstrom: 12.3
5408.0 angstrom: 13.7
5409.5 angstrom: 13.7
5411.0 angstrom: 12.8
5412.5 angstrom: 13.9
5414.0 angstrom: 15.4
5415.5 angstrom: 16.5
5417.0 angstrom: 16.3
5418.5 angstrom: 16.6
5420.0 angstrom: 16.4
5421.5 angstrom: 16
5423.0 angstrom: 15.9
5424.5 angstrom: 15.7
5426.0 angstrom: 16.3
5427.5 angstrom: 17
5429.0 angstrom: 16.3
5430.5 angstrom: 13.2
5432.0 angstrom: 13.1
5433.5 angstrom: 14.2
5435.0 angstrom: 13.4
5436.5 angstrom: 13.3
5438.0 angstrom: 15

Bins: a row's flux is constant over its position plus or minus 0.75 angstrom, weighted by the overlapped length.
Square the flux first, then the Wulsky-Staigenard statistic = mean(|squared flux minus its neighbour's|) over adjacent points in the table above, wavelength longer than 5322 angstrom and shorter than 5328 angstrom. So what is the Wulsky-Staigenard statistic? 14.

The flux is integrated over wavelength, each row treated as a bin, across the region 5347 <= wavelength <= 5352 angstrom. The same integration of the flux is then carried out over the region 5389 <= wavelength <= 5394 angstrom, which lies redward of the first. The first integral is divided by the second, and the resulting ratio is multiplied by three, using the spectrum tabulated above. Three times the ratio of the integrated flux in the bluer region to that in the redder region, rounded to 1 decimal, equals 2.6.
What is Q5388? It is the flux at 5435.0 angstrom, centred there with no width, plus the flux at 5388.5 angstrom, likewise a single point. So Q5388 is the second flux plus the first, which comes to 28.8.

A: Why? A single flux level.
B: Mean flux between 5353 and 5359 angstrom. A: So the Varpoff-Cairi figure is 14.1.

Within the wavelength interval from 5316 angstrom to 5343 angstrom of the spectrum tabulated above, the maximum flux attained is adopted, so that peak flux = 14.2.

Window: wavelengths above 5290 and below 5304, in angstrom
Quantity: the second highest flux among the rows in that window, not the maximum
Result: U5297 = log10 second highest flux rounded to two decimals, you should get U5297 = 1.12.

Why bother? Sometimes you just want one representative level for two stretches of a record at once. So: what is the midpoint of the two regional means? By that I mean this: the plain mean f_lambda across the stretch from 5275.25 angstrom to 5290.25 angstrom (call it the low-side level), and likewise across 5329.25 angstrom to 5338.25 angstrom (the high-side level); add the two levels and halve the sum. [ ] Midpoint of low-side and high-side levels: 12.7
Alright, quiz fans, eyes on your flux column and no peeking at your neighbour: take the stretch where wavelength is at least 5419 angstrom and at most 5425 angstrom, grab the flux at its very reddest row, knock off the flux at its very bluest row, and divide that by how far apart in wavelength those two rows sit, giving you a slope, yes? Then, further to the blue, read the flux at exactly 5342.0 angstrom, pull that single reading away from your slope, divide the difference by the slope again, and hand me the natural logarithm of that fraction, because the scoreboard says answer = 4.33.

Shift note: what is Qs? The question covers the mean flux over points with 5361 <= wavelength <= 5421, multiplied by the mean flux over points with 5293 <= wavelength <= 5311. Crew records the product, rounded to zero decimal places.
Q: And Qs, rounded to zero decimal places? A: 188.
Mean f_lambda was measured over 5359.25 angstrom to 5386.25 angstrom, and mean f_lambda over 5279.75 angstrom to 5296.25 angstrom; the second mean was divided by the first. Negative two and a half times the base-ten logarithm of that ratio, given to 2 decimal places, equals 0.12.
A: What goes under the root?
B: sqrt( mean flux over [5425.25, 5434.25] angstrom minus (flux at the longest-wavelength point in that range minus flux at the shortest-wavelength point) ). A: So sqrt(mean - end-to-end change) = 4.14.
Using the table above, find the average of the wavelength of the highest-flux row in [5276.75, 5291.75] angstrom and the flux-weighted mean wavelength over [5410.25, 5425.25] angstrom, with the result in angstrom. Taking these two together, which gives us 5353.7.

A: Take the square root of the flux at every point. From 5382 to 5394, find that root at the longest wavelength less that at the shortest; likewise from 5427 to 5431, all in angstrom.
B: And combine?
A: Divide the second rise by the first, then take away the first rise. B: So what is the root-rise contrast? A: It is -4.4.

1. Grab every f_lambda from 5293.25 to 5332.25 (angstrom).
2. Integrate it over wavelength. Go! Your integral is 494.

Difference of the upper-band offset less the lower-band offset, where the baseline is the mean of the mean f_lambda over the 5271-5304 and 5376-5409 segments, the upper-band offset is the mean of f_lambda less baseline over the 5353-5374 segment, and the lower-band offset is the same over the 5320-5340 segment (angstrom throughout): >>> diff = 1.6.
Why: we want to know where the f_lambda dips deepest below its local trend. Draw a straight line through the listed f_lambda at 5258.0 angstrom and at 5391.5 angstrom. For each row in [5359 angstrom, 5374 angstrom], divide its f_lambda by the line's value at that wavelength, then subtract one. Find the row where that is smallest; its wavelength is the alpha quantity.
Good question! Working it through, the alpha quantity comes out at 5372.0 angstrom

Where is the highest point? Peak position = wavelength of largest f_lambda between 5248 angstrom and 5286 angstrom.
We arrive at 5279.0 angstrom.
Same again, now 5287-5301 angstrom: 5289.5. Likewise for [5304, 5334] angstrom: 5304.5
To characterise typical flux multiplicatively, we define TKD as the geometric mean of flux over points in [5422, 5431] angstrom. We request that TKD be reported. 15.7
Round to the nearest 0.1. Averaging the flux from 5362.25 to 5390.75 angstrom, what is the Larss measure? 14.7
